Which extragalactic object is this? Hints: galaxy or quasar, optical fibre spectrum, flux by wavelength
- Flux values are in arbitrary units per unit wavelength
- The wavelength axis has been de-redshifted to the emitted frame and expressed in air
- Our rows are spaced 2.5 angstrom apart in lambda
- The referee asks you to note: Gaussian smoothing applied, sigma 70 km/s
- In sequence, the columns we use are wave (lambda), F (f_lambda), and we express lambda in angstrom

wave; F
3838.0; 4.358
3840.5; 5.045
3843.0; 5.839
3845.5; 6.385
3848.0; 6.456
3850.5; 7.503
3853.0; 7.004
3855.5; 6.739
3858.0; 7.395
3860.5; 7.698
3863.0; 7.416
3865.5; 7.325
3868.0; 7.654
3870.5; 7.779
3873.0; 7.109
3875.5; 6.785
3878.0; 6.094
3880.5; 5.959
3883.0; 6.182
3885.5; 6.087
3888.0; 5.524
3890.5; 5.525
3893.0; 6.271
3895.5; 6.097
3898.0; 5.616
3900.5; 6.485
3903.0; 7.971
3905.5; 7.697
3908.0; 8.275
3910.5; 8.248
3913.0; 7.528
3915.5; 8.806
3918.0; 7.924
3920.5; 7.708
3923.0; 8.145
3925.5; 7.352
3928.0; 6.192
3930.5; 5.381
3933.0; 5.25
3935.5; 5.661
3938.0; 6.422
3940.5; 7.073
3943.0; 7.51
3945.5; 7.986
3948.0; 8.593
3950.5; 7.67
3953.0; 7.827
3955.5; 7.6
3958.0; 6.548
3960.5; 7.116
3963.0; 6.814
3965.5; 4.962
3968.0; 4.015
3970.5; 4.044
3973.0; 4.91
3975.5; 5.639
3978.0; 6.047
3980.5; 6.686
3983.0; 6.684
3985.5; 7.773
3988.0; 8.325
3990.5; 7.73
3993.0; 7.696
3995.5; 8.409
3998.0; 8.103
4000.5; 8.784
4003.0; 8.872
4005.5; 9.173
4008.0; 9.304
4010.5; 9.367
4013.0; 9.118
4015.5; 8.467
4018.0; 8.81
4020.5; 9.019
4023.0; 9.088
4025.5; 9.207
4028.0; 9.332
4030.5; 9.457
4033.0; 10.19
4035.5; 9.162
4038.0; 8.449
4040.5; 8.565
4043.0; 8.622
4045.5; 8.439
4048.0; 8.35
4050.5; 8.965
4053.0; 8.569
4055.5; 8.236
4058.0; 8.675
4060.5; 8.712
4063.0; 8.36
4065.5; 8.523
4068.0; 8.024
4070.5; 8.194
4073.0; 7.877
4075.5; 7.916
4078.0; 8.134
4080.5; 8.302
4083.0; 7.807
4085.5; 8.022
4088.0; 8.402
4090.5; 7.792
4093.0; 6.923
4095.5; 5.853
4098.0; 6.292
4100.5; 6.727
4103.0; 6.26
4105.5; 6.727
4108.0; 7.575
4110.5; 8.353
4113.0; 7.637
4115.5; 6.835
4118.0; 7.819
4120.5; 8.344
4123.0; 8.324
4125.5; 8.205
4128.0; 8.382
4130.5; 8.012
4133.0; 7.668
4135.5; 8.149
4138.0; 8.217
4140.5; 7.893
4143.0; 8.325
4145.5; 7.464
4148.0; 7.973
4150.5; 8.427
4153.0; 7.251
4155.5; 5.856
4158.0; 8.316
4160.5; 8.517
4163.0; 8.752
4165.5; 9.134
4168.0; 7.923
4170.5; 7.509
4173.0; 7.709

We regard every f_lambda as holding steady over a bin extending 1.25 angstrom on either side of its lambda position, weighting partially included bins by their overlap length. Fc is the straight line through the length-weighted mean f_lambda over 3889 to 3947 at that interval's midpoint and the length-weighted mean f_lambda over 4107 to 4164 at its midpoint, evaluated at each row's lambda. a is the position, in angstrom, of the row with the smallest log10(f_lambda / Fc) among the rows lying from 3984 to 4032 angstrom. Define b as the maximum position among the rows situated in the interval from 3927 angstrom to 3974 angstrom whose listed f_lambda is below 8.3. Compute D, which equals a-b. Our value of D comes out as 20.0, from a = 3993.0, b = 3973.0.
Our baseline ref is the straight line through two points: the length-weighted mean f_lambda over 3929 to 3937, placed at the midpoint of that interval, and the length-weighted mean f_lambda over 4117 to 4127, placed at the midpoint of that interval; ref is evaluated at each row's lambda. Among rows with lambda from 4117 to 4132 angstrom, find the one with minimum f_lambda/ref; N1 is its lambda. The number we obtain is 4118.0 angstrom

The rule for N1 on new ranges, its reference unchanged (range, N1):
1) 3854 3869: 3855.5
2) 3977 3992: 3978.0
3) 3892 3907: 3898.0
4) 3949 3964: 3958.0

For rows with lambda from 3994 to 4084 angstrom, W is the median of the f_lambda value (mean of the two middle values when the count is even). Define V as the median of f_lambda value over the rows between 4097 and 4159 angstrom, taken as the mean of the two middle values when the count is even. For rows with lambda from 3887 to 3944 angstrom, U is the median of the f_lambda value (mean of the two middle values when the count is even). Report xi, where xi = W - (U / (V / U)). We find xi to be 2.3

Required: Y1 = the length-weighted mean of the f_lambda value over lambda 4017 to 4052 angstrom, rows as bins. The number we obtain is 9.0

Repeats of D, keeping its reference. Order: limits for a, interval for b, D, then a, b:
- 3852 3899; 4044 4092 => -200.0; 3890.5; 4090.5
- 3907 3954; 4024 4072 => -137.5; 3933.0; 4070.5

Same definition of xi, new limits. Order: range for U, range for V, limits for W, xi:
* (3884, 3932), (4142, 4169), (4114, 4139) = 1.7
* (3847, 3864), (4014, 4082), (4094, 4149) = 1.5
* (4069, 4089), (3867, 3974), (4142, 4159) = -1.6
